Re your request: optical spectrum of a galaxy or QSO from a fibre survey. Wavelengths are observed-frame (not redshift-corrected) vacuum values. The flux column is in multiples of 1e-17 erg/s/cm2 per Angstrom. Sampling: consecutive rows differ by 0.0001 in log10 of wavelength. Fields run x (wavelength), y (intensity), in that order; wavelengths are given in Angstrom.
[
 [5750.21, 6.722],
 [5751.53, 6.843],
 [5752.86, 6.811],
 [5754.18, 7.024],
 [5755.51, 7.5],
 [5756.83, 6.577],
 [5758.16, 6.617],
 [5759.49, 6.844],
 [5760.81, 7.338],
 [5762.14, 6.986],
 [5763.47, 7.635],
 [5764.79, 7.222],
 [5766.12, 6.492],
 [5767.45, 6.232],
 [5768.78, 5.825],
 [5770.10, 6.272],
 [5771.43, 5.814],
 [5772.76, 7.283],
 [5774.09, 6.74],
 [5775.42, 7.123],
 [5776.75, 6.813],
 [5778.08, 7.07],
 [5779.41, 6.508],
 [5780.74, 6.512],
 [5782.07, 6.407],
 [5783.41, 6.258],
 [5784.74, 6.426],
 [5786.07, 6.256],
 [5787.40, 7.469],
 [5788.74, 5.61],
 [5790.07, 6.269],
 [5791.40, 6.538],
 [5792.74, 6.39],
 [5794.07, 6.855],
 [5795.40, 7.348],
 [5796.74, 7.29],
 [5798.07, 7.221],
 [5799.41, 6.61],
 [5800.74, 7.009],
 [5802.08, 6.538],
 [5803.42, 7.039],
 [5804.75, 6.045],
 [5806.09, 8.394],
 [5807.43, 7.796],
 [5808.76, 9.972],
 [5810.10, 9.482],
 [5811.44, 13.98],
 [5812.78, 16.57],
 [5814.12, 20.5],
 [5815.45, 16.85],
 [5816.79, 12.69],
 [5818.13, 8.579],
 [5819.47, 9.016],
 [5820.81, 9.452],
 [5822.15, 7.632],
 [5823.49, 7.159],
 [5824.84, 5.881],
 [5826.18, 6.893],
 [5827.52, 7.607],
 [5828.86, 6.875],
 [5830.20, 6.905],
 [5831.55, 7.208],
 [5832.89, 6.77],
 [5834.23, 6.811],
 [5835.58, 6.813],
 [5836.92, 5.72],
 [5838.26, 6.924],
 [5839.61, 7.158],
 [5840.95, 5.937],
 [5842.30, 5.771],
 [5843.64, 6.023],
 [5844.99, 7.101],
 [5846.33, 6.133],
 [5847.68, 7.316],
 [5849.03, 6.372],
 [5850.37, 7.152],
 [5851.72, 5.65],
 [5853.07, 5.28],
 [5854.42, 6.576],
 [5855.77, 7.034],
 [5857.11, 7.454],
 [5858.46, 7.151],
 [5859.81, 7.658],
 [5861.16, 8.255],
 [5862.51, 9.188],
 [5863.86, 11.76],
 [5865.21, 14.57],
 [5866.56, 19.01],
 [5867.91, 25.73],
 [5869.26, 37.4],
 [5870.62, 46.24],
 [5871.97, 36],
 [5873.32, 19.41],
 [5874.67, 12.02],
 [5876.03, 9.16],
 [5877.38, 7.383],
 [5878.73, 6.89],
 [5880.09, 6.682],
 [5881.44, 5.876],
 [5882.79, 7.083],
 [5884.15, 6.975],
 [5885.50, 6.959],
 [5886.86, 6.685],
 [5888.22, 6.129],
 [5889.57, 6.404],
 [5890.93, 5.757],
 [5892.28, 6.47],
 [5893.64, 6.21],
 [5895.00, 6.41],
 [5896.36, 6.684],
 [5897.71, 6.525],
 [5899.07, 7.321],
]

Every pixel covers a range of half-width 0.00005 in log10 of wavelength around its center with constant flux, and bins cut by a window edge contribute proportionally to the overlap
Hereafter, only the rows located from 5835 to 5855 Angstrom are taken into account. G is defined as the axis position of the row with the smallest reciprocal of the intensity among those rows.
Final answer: 5847.68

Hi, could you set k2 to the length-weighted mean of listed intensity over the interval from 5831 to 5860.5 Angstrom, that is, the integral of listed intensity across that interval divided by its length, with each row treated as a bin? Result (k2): 6.6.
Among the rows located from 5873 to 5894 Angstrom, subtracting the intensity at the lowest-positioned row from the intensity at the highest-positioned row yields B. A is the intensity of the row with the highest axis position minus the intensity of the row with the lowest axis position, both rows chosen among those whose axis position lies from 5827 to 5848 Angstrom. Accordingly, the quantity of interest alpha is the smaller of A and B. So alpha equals -13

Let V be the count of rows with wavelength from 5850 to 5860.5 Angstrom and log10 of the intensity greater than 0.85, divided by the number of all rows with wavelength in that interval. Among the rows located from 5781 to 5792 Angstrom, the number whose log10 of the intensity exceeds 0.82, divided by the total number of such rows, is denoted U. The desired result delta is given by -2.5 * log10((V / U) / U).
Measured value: -3.8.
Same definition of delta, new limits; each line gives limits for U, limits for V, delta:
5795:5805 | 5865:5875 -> -0.6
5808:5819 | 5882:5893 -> 2.3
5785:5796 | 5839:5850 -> -1.1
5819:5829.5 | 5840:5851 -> 0.8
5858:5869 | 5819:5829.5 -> 0.5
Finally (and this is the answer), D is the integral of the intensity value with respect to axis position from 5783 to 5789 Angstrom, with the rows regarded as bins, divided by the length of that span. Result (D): 6.46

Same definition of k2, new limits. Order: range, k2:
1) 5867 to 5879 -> 22.7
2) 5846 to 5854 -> 6.3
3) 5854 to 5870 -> 13.7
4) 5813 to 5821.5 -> 13.0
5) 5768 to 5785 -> 6.5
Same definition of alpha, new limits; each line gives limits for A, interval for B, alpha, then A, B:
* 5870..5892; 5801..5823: -40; -40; 1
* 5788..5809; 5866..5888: -12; 4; -12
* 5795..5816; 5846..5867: 10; 10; 13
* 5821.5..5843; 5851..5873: -2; -2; 30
